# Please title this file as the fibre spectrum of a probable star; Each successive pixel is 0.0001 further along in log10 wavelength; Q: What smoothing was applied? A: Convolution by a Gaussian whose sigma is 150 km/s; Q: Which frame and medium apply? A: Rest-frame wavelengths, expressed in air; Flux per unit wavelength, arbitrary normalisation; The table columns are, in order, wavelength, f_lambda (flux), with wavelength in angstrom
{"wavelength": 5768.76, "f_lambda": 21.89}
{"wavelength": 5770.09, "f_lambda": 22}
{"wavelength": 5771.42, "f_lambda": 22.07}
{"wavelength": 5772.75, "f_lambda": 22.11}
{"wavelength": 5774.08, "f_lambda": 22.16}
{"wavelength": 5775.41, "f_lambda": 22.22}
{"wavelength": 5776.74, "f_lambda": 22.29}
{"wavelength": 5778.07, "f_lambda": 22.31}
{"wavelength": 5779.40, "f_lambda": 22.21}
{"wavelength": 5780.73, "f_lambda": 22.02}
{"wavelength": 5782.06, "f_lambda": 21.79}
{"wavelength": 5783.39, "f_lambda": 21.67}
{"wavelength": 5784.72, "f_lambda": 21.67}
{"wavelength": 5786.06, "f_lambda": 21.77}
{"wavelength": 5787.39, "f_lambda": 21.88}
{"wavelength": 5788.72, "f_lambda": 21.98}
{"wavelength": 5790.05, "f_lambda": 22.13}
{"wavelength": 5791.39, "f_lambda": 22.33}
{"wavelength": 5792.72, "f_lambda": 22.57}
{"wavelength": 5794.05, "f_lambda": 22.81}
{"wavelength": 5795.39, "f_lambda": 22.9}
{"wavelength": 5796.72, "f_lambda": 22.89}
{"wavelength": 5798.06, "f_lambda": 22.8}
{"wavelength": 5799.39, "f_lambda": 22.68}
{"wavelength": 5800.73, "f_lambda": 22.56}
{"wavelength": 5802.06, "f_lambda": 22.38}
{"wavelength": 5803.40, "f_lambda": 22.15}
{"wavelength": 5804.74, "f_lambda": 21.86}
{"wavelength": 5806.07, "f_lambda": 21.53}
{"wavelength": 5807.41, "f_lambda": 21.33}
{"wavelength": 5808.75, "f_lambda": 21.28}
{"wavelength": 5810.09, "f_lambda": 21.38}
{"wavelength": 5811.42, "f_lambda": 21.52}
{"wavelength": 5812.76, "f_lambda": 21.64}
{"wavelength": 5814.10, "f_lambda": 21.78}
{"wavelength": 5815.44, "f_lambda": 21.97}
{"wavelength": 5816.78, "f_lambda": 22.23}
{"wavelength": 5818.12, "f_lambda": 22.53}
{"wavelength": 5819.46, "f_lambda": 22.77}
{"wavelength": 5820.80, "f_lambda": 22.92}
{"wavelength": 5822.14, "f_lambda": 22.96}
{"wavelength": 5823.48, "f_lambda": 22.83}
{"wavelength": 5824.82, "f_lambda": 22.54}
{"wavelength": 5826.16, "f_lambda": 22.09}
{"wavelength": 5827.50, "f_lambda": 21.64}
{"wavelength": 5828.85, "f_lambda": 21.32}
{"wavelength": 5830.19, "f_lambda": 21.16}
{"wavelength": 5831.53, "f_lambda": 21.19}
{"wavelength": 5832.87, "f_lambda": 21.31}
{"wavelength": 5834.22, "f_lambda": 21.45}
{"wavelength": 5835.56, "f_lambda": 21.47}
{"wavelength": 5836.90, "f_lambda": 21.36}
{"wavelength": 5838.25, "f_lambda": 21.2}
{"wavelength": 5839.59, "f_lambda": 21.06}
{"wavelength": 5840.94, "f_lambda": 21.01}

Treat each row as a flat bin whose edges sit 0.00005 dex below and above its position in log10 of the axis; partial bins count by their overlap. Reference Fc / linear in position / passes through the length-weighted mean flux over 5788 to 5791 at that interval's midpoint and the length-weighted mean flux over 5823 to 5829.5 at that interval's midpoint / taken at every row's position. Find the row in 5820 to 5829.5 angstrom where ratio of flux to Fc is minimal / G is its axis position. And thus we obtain 5828.85 angstrom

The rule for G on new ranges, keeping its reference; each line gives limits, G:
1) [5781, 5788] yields 5783.39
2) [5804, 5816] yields 5808.75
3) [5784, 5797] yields 5784.72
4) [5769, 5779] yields 5770.09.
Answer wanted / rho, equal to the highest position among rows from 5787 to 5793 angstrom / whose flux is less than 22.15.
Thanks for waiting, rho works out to 5790.05 angstrom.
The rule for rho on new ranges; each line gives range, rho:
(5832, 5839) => 5838.25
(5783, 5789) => 5788.72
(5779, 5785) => 5784.72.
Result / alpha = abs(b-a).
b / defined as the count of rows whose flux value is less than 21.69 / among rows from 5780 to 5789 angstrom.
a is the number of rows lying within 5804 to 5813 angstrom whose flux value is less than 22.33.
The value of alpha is 5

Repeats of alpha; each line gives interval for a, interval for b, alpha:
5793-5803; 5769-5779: 0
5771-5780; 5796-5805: 7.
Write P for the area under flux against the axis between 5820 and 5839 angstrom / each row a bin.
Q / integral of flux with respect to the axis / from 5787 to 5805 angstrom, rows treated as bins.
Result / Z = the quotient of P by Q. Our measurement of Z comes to 1.03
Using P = 415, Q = 404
